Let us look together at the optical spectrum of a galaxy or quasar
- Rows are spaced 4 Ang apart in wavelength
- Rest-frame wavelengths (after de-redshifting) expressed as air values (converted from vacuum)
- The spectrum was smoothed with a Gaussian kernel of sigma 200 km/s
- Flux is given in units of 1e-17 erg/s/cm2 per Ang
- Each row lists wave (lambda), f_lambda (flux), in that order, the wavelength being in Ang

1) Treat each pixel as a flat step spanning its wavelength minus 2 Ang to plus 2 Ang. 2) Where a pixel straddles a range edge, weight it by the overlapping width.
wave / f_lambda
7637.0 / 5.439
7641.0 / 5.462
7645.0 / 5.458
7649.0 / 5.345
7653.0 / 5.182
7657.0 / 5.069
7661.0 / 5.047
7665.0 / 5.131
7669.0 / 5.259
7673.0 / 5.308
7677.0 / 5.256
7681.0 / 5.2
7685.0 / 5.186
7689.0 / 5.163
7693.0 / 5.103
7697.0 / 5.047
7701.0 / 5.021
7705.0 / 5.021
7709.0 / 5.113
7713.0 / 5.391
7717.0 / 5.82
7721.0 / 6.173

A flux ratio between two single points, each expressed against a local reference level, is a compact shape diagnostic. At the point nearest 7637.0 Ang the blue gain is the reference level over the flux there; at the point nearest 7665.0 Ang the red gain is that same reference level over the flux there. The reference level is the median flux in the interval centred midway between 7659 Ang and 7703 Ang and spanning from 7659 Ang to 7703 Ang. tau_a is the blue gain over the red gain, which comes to 0.94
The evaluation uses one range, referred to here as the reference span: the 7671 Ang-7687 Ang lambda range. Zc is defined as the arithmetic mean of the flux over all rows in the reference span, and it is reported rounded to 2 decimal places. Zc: 5.24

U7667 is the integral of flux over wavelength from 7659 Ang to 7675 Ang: 83.0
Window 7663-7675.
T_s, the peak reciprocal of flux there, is 0.195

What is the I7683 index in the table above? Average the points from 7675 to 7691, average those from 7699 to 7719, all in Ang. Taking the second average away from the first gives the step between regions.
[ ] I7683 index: -0.1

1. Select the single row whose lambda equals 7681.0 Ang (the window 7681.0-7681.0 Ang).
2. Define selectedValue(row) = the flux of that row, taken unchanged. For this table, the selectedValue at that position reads 5.2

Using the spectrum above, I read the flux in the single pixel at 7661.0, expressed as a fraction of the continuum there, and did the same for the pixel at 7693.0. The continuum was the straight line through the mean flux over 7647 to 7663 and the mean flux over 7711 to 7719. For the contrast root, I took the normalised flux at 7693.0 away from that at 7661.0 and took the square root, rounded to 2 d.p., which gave 0.18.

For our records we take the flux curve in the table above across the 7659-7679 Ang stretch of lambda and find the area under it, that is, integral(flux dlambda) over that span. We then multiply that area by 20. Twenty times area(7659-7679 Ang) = 2080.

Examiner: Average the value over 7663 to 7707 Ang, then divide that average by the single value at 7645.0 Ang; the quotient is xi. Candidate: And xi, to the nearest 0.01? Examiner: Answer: 0.94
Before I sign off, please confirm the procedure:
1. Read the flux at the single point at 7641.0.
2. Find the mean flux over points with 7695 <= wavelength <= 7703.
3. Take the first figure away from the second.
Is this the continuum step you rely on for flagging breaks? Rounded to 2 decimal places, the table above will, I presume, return -0.43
